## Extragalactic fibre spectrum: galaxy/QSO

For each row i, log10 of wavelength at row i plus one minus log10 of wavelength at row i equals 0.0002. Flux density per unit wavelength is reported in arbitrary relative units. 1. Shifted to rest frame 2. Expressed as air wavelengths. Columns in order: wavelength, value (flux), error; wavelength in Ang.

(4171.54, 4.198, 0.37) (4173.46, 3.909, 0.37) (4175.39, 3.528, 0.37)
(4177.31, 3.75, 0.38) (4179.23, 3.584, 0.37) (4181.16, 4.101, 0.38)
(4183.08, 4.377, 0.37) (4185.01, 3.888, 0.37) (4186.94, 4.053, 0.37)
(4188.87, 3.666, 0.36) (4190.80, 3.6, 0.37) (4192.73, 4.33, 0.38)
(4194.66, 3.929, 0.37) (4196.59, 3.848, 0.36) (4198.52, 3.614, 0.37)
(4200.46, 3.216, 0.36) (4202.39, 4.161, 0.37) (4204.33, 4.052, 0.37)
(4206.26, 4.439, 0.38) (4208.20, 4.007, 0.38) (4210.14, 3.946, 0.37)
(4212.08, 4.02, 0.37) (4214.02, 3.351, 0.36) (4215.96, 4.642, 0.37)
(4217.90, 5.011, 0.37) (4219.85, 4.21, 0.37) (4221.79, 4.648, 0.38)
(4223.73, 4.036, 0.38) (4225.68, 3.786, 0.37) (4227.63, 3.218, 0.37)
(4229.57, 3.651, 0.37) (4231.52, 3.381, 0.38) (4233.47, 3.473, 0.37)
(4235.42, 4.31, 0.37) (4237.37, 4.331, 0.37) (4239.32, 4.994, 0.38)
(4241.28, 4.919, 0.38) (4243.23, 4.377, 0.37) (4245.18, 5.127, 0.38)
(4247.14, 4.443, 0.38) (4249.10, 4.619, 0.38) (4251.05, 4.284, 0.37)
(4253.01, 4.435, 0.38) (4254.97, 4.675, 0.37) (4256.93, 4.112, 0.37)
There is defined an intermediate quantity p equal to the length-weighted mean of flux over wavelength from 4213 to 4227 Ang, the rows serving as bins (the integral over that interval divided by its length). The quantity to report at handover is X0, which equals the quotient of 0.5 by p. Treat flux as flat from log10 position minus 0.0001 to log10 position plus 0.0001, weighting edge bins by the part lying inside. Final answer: 0.119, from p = 4.21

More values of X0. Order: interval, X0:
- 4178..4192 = 0.128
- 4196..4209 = 0.128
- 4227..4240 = 0.128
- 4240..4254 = 0.109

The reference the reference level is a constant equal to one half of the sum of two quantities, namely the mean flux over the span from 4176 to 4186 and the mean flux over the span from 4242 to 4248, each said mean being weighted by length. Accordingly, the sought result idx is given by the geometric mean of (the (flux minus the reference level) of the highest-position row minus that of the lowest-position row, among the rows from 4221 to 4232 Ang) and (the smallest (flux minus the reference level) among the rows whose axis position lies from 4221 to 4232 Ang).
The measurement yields 1.17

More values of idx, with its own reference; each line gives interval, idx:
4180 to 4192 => 0.59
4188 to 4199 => 0.19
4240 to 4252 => 0.09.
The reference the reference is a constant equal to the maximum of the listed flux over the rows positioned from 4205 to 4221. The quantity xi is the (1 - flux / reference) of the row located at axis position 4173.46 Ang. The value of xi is 0.22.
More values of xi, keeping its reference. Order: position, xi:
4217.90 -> 0.00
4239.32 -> 0.00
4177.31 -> 0.25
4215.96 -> 0.07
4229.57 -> 0.27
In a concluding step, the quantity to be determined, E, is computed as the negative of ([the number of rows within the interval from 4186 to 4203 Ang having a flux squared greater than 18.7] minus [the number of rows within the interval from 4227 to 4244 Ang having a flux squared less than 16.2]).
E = 3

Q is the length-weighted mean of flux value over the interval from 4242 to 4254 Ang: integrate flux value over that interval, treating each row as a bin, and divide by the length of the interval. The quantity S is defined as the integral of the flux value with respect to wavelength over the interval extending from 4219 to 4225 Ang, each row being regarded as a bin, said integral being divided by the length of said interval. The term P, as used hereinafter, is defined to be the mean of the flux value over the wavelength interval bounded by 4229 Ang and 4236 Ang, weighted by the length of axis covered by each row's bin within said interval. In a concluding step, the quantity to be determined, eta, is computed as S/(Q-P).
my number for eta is 5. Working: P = 3.7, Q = 4.6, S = 4.28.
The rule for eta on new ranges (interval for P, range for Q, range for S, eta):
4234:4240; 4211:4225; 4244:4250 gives -26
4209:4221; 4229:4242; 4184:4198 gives -78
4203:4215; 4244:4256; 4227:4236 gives 6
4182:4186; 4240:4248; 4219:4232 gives 6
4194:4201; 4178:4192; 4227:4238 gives 16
